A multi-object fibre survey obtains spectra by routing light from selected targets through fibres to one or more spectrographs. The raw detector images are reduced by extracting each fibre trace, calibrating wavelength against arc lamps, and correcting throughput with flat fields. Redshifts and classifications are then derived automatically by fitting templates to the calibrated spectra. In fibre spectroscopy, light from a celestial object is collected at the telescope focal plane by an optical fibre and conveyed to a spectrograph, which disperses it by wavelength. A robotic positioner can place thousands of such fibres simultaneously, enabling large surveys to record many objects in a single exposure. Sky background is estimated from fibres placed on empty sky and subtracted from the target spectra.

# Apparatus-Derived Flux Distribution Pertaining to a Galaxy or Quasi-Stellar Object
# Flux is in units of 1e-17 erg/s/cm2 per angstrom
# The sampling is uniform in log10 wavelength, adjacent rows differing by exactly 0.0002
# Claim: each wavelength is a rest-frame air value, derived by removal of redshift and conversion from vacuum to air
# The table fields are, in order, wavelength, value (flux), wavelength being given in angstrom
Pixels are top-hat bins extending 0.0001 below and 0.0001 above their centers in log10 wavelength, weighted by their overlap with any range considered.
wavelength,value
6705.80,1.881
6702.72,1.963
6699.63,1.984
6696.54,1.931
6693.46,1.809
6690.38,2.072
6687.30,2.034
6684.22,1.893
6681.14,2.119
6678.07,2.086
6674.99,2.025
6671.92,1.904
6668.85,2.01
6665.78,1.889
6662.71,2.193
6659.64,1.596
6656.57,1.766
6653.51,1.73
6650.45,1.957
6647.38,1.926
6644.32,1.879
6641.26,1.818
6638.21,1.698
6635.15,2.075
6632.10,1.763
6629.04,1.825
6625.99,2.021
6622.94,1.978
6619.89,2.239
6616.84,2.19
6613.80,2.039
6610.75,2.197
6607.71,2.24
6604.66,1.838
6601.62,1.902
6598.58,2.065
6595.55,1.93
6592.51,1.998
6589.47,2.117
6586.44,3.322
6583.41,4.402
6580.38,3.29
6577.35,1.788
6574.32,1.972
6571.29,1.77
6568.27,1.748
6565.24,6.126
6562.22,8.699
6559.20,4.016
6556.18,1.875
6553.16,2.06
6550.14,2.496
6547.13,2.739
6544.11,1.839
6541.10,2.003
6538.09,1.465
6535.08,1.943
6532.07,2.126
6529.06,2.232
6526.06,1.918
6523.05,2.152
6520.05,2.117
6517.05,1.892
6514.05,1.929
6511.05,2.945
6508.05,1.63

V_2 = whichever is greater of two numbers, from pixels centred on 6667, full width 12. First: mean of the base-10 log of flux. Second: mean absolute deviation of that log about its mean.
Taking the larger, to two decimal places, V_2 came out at 0.30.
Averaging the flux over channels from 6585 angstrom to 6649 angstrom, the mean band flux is 2.05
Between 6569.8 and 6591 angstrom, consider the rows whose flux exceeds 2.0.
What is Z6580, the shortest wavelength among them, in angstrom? 6580.38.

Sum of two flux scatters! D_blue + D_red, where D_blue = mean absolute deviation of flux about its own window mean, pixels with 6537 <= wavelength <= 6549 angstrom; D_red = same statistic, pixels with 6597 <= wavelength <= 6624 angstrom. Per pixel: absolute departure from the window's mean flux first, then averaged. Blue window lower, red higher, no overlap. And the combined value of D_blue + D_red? 0.5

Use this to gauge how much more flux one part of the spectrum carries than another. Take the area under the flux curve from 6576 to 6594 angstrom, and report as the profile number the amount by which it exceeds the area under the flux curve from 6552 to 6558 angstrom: 39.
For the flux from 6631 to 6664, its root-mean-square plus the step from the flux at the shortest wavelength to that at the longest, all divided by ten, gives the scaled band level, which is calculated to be 0.229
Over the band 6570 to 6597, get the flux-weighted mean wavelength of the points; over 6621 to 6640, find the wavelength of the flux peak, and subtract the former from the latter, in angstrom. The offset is 51.5 angstrom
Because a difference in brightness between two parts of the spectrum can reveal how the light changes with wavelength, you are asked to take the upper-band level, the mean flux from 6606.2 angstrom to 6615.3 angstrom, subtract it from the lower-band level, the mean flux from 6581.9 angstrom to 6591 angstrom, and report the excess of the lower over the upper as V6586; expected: 1.12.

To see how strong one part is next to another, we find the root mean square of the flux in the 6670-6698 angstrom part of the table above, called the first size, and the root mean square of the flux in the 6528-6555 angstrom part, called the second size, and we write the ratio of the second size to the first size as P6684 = 1.07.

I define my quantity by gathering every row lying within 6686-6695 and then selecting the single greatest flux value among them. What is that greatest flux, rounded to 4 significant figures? 2.072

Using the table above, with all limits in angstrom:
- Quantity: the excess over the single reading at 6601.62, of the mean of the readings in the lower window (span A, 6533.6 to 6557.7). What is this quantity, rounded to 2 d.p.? 0.15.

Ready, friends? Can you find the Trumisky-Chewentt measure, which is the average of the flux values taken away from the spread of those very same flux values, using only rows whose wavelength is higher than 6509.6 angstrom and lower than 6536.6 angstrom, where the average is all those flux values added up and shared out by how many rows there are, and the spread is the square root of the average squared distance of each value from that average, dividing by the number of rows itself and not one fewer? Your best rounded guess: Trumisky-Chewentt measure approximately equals -1.83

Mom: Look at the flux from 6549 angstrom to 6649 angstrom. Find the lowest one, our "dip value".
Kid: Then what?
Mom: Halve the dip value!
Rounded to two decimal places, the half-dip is 0.85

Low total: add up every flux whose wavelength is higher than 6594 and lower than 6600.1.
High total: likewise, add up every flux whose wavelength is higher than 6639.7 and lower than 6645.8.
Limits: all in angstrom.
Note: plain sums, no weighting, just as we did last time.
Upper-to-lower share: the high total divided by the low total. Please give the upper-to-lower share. 0.9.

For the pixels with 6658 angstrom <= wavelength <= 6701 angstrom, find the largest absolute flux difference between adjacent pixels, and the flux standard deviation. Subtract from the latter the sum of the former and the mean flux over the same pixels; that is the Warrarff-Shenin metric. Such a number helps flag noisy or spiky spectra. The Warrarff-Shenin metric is -2.42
